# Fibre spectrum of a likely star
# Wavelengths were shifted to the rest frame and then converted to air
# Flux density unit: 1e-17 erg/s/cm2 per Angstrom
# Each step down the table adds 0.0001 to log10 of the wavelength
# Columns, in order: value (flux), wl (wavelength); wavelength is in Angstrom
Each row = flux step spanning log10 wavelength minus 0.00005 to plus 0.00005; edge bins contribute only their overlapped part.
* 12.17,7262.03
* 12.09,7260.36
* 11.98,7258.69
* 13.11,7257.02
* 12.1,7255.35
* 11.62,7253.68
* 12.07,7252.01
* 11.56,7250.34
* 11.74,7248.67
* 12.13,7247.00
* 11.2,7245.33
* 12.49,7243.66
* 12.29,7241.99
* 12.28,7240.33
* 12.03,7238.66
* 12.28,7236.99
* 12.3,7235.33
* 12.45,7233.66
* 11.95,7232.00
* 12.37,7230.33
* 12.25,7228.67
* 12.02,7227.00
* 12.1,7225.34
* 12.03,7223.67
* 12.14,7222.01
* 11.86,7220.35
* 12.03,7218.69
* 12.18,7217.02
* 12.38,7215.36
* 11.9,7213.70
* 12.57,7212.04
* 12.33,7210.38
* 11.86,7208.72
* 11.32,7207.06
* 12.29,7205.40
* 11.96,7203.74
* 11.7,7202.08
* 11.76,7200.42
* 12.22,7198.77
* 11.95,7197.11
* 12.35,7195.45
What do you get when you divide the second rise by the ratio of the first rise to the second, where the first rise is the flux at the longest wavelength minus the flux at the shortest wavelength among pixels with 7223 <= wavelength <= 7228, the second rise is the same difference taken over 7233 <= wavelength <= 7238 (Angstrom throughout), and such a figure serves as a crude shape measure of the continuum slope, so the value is -2.9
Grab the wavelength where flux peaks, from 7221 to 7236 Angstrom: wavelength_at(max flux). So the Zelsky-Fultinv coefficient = 7233.66 Angstrom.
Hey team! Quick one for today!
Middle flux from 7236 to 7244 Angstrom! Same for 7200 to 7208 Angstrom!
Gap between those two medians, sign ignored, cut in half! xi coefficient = 0.26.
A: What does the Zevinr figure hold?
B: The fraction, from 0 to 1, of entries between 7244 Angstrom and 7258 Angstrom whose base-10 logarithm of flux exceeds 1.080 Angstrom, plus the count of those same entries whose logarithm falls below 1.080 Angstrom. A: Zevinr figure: 4.5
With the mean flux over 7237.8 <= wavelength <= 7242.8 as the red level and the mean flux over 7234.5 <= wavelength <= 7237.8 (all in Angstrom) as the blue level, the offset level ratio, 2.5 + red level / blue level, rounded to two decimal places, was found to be 3.49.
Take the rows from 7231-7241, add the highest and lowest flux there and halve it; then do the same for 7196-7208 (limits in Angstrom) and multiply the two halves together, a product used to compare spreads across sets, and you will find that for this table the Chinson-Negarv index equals 144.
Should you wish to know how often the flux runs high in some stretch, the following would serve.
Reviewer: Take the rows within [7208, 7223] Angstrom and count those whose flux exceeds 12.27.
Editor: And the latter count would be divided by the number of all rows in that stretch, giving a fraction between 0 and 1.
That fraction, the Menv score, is 0.33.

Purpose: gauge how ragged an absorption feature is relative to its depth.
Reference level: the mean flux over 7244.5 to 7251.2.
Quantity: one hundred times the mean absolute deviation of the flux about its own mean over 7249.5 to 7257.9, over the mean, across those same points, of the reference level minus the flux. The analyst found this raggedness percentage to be -94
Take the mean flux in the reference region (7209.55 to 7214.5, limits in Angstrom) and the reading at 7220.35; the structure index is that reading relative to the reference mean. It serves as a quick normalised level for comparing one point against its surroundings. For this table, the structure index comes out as 0.97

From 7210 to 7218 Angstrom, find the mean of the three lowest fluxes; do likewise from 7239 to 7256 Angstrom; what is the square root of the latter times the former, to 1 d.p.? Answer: 11.8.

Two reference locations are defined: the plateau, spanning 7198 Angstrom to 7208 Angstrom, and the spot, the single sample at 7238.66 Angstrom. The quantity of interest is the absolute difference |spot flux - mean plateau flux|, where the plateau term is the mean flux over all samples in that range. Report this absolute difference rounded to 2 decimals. 0.15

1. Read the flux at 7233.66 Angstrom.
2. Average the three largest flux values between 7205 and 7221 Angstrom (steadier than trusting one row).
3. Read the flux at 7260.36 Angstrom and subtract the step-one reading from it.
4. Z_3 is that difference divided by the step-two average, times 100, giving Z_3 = -3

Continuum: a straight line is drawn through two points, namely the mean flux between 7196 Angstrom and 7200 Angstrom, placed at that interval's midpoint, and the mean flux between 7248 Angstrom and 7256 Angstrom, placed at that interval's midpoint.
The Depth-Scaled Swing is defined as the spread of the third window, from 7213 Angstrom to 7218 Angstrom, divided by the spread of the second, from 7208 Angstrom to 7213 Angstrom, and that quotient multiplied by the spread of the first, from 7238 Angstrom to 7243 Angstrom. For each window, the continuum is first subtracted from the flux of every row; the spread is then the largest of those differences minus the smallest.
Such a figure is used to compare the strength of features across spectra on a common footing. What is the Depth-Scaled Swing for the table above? 0.19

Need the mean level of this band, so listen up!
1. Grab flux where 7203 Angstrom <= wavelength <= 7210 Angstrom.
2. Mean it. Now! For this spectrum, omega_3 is 11.9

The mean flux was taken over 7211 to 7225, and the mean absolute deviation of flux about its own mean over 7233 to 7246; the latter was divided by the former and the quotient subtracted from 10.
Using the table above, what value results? 9.98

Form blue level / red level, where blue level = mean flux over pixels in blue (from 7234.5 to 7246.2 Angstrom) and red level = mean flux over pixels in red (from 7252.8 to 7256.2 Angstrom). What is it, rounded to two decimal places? 1.02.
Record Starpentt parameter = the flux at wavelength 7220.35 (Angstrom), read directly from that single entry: 11.86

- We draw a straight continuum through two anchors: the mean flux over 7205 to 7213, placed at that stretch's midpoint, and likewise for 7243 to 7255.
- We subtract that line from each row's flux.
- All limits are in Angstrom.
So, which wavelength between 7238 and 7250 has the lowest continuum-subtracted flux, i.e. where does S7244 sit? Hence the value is 7245.33 Angstrom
